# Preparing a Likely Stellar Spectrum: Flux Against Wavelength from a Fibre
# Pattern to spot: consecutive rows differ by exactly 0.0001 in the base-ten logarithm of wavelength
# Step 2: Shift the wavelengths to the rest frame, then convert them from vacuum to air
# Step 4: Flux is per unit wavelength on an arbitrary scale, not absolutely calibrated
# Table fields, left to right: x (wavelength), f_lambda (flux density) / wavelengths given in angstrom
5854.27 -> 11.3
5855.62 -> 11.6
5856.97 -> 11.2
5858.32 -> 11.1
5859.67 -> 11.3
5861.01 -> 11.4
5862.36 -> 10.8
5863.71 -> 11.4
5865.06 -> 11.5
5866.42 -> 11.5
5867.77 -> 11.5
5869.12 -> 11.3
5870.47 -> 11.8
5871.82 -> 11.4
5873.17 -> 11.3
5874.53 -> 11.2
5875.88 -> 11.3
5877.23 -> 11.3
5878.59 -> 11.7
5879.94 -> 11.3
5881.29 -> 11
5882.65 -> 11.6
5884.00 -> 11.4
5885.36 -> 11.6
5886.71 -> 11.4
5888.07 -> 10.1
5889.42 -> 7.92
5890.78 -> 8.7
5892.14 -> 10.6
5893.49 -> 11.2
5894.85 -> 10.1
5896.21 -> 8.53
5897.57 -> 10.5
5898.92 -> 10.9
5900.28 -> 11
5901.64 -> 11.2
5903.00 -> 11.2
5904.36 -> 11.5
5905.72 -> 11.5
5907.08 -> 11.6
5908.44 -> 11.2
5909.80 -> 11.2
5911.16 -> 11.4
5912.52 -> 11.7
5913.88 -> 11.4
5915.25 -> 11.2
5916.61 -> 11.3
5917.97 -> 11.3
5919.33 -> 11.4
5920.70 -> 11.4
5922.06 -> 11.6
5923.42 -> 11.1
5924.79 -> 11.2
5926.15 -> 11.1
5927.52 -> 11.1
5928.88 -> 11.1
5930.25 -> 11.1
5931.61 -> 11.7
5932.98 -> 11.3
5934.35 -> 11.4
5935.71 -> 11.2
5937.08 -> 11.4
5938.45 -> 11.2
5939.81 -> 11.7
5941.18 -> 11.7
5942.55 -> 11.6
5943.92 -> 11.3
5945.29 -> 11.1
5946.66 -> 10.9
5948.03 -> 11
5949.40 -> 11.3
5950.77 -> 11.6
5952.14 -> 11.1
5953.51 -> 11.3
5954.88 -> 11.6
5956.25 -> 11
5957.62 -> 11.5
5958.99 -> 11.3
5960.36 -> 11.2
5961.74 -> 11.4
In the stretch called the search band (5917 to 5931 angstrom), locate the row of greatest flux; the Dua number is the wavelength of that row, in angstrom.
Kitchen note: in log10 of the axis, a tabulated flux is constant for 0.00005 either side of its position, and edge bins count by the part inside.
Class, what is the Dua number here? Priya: 5922.06 angstrom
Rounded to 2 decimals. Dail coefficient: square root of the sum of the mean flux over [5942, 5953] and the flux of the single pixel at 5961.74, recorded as 4.76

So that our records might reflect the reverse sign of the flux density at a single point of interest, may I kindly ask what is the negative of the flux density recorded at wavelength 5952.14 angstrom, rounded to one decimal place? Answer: -11.1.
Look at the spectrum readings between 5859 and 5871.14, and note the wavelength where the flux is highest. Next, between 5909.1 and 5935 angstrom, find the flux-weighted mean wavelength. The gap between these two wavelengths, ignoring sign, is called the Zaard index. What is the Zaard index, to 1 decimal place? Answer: 51.6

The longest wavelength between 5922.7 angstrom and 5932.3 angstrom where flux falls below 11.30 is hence 5930.25 angstrom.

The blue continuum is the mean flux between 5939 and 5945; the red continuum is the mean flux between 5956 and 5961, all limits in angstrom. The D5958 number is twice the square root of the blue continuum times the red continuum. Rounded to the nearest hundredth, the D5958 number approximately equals 22.82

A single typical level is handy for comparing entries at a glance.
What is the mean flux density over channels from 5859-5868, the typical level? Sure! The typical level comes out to 11.3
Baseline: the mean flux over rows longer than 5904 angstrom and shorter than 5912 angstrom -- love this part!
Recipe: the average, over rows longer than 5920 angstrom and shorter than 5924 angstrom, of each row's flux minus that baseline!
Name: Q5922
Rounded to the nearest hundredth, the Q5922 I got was -0.03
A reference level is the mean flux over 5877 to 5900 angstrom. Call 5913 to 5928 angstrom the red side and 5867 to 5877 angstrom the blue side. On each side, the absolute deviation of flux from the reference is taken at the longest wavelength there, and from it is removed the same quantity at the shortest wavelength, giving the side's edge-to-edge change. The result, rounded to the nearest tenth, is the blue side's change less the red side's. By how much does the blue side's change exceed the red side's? 0.1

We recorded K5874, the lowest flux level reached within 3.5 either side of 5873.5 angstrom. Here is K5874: 11.2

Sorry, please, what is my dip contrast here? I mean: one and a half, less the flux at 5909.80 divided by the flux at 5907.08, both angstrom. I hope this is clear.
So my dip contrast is 0.53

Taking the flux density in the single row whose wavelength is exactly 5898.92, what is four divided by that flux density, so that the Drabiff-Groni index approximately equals 0.367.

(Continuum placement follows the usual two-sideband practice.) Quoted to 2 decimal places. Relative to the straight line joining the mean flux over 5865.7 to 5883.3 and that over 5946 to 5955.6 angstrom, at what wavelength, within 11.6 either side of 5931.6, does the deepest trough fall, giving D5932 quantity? 5923.42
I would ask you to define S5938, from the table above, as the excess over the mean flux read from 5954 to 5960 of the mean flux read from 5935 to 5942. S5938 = 0.09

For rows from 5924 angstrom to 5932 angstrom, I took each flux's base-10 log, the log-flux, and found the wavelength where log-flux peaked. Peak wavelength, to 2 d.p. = 5931.61 angstrom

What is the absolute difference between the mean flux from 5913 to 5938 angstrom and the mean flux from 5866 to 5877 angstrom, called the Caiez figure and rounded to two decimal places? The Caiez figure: 0.12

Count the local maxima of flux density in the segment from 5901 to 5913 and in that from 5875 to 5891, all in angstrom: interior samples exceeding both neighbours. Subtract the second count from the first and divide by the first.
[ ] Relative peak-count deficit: -2.0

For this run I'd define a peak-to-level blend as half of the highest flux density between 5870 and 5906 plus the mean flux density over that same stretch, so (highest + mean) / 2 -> 11.3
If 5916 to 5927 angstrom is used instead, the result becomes 11.4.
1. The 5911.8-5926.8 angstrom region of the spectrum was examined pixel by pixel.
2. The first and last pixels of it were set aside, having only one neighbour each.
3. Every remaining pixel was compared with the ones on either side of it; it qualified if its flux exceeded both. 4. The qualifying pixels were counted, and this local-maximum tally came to 2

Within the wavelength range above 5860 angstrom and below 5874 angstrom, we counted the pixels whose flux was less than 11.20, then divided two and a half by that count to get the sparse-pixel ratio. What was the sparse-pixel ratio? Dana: 2.5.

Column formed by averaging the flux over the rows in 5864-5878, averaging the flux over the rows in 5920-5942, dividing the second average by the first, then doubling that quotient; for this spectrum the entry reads 1.99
